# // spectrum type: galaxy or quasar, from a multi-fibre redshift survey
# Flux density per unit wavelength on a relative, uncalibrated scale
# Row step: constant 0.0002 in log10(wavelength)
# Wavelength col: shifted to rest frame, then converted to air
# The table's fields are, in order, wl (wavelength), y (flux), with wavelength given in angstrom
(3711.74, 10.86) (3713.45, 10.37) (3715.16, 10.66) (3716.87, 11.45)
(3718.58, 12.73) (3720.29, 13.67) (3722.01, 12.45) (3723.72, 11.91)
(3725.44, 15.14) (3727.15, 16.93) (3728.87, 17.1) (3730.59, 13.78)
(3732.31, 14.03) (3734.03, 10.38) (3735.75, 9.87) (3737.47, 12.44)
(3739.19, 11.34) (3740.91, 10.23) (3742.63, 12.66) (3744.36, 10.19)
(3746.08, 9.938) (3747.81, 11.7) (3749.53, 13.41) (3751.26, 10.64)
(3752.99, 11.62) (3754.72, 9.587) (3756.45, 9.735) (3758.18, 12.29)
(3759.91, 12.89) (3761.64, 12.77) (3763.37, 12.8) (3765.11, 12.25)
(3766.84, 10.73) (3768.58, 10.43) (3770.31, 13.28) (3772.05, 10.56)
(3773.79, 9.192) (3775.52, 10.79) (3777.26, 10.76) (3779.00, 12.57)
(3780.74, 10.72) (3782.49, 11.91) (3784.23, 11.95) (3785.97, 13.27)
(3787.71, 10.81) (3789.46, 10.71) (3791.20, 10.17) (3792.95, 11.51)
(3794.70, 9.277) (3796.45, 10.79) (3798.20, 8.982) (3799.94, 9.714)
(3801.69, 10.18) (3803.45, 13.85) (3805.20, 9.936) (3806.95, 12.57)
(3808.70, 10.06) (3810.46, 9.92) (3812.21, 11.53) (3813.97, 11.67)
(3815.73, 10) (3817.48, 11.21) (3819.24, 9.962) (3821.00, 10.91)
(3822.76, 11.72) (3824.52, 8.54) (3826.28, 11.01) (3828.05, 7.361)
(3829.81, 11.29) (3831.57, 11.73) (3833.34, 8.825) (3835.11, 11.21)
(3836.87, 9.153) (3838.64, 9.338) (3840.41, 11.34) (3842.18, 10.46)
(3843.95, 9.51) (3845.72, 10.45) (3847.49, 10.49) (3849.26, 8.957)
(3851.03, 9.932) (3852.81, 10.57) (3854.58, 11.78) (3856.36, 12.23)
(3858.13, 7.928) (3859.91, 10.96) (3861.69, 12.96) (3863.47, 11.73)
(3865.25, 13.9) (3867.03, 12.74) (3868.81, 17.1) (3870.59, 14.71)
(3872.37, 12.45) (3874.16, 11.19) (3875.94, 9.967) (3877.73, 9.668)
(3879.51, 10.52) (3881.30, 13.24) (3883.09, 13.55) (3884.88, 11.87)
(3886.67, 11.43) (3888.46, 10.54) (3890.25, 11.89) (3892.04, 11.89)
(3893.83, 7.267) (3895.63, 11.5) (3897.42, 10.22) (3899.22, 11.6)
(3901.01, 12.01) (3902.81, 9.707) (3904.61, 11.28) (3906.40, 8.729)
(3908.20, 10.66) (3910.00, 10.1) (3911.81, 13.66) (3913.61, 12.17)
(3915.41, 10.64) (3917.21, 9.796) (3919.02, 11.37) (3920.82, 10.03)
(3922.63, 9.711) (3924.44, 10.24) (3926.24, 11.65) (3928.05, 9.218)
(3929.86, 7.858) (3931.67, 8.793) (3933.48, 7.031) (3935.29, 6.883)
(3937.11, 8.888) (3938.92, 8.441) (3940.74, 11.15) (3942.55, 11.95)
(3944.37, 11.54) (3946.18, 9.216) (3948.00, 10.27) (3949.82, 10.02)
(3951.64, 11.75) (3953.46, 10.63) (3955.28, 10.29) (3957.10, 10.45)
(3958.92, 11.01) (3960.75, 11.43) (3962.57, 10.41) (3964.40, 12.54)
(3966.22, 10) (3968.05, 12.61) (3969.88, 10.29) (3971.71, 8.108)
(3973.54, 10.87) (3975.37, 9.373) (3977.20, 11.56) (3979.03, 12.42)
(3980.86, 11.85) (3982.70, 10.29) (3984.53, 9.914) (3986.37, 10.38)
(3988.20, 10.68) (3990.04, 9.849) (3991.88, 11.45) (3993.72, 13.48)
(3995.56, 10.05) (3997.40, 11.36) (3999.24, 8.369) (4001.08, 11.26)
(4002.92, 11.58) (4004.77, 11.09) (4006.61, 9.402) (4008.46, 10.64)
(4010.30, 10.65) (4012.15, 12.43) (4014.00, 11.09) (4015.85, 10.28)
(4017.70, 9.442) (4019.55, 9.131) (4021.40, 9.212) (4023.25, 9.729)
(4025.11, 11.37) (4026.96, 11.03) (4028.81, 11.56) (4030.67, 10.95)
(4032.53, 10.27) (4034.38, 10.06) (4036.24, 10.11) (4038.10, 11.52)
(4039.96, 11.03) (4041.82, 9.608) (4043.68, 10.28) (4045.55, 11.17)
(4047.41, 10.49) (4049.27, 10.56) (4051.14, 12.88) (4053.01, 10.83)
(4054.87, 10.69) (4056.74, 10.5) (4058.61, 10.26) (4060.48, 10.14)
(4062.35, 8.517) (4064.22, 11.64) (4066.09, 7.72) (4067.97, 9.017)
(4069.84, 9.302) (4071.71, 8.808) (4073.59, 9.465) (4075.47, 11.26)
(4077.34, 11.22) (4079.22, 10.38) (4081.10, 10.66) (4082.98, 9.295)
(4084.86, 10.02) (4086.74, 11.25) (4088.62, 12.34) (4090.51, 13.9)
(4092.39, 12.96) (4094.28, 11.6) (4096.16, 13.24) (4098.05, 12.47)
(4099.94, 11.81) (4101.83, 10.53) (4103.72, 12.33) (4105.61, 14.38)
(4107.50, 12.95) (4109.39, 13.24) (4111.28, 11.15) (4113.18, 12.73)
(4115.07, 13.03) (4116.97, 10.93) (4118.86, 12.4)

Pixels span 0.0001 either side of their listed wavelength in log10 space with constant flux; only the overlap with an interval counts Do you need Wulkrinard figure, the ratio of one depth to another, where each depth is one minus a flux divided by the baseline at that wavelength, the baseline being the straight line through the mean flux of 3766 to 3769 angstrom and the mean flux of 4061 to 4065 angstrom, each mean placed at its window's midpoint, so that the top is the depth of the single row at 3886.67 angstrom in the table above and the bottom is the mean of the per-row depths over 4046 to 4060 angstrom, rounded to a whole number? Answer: 1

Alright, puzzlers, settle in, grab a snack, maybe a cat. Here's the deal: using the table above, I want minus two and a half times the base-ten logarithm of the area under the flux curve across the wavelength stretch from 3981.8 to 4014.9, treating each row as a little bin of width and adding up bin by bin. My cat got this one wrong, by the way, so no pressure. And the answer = -6.38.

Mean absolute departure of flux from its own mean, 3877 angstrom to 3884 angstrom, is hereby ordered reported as 1.7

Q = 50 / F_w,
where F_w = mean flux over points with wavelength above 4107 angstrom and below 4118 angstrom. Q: 4.1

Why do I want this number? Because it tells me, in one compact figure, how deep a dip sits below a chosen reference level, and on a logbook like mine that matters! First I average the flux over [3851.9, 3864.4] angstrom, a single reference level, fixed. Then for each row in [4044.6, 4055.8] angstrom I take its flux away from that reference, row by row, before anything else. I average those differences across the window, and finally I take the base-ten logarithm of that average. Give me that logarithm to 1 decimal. -1.2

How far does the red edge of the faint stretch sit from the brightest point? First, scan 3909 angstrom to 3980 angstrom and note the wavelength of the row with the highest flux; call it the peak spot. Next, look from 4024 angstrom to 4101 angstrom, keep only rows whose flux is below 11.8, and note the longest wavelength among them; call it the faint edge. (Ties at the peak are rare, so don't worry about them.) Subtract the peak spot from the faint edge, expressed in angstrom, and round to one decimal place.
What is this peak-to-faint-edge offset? 182.5 angstrom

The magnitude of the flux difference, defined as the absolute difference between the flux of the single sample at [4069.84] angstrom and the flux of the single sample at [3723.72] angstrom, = 2.6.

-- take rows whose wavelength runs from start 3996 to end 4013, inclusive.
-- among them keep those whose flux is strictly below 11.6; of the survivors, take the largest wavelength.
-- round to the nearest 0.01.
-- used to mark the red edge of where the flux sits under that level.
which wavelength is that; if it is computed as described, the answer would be 4010.30 angstrom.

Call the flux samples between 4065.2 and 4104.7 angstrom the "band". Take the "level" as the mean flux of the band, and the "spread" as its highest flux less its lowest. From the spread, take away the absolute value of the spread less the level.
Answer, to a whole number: 1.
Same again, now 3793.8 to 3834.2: 2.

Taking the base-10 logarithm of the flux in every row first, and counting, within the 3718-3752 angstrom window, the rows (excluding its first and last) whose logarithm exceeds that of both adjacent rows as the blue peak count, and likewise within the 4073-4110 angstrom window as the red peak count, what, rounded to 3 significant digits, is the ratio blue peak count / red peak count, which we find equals 1.20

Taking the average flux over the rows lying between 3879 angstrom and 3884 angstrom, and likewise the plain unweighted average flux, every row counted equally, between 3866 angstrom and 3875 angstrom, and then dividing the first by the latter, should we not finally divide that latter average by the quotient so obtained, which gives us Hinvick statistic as 15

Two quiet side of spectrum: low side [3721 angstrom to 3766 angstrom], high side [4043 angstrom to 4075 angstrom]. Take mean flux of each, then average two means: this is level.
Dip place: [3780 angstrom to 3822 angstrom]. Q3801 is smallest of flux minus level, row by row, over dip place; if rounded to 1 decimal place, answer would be -2.2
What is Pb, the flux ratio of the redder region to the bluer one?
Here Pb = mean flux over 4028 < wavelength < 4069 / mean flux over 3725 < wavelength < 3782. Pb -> 0.88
